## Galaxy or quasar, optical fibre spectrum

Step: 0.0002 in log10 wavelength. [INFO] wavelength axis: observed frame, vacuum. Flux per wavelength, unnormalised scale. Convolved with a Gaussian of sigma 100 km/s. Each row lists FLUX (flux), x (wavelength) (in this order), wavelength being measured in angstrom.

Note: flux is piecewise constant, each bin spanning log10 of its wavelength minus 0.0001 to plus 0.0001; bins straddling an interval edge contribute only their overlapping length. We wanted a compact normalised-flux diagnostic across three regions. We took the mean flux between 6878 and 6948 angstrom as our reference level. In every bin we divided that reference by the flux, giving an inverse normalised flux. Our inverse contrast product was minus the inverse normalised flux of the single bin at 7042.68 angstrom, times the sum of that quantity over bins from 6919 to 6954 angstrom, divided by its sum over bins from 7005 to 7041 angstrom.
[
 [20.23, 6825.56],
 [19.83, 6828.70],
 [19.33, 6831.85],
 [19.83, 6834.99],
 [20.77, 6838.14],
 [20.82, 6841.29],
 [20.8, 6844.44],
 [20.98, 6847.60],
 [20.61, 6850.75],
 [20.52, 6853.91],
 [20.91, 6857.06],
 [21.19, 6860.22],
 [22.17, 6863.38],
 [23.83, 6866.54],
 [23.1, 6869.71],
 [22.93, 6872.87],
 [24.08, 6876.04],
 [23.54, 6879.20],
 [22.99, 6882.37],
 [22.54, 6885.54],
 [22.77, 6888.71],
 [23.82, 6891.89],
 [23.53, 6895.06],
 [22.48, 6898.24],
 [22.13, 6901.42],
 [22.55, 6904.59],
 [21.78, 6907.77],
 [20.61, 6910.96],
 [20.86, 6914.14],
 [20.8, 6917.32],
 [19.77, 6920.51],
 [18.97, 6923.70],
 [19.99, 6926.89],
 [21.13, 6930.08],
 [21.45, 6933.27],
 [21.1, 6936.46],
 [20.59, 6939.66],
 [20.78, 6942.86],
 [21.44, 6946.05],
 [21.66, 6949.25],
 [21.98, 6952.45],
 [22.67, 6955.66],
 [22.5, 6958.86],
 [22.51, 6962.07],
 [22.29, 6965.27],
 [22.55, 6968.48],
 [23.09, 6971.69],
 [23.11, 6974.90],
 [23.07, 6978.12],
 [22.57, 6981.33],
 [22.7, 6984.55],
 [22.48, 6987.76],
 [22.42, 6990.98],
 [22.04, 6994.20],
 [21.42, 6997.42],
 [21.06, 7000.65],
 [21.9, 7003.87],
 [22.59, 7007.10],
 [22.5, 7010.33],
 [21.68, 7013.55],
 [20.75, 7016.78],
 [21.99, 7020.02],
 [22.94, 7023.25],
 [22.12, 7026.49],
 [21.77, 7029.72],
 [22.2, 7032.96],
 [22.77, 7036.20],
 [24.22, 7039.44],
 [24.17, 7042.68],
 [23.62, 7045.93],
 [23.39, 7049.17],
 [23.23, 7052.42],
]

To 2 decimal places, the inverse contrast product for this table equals -0.96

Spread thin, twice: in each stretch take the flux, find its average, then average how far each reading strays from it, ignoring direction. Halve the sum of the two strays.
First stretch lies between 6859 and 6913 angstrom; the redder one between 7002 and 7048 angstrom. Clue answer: 0.74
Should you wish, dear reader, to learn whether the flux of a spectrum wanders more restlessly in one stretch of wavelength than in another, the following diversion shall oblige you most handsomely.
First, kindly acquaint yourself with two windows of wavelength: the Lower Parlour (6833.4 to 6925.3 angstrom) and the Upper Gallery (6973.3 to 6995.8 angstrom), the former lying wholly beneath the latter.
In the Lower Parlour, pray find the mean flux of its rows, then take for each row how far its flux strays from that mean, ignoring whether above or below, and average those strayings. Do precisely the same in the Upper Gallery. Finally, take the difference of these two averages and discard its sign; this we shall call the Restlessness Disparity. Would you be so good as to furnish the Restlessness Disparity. 0.92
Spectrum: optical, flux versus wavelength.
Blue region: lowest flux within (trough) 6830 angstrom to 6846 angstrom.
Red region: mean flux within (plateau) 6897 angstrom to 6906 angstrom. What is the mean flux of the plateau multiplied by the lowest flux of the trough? 433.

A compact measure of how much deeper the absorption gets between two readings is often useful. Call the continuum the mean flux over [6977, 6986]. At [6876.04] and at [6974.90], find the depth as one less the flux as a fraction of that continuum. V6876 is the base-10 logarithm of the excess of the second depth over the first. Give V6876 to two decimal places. -1.37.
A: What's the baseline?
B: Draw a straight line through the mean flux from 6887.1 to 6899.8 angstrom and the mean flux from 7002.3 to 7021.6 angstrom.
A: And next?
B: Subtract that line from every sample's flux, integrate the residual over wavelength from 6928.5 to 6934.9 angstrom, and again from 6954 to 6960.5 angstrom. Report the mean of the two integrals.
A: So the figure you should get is -4.3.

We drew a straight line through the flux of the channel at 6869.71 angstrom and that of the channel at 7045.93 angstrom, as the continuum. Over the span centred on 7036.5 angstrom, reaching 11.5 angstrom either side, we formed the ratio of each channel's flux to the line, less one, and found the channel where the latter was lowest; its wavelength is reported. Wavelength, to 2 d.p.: 7029.72 angstrom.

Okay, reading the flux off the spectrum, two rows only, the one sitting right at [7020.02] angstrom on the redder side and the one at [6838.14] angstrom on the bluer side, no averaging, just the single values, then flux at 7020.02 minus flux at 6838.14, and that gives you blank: 1.2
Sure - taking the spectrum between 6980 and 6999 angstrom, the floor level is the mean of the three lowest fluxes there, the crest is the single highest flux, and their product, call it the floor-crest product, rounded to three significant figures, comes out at 498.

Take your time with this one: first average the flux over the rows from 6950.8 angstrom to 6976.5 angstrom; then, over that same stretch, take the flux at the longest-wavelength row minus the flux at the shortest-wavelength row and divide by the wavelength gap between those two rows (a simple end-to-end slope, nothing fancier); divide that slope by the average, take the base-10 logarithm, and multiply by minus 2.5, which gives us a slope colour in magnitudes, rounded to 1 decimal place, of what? 6.6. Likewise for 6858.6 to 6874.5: 5.5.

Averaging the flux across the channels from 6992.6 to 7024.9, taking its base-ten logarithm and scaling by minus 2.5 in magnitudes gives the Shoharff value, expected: -3.35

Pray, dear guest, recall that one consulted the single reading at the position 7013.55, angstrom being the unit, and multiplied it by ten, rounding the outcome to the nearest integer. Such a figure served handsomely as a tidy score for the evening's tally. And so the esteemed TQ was 217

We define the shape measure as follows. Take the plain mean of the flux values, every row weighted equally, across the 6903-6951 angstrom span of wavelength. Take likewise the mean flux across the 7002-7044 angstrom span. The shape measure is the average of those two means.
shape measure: 21.7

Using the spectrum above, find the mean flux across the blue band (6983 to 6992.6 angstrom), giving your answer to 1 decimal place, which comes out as 22.5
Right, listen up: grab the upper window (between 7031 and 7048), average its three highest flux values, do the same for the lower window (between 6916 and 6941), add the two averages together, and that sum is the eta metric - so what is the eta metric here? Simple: 45.2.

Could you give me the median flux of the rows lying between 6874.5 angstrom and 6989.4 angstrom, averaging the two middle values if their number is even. 22.5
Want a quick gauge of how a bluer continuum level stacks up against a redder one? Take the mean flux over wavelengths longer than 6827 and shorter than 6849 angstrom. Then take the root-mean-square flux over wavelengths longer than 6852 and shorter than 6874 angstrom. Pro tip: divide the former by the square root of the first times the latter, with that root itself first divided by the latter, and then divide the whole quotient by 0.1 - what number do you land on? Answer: 212.1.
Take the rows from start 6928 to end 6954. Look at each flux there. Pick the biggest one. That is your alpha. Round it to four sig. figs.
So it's 21.98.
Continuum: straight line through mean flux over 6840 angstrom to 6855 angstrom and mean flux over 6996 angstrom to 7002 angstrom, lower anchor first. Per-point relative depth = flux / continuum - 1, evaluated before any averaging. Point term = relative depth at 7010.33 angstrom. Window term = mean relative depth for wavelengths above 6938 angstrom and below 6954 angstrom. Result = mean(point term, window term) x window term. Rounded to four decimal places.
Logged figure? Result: 0.0004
